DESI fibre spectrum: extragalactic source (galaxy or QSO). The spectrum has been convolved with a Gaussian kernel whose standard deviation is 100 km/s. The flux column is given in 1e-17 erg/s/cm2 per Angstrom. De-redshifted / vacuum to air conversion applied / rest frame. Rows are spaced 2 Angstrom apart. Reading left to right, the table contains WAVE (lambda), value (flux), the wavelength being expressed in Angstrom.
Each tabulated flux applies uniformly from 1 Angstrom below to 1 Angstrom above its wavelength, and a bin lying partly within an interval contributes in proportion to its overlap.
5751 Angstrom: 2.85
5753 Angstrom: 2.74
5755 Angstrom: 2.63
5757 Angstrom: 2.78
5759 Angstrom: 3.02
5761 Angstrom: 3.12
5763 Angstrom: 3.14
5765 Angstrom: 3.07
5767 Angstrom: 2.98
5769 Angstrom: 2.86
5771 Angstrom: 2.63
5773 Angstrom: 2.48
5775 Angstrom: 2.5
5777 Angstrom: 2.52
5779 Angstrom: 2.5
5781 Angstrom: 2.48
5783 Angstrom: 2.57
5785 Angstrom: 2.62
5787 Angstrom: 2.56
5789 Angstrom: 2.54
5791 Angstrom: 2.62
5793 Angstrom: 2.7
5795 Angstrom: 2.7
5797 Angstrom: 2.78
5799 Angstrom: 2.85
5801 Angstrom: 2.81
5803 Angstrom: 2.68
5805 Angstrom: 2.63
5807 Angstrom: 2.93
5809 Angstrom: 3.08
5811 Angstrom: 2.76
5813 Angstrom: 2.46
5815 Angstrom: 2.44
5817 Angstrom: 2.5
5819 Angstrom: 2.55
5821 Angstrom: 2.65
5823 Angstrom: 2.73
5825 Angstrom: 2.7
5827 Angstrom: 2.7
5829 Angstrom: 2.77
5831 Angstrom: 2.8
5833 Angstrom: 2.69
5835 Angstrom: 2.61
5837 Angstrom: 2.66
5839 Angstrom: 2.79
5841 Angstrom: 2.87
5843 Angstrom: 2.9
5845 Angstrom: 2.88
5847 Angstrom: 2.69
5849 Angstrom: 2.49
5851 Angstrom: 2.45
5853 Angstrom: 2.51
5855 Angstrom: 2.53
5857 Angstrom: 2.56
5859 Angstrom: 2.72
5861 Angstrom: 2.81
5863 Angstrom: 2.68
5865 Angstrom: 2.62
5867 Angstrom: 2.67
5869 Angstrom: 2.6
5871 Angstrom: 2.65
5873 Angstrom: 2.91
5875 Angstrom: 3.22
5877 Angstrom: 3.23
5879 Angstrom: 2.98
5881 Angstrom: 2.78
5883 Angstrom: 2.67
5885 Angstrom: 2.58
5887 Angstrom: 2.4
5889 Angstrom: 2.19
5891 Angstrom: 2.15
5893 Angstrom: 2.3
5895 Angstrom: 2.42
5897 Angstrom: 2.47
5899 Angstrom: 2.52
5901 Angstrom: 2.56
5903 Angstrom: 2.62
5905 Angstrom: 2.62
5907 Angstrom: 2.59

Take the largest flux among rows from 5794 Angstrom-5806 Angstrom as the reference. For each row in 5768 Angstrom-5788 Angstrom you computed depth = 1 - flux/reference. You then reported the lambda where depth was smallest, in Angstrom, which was 5769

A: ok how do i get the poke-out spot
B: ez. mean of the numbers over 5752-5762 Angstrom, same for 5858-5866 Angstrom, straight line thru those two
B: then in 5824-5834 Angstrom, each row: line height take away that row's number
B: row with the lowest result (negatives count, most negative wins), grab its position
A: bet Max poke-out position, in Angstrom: 5831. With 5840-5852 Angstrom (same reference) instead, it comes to 5843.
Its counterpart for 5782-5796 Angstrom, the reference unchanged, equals 5795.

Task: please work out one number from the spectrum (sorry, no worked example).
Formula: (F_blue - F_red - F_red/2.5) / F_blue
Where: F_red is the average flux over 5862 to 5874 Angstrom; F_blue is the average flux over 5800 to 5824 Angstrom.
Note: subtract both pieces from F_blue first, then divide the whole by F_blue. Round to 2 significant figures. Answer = -0.40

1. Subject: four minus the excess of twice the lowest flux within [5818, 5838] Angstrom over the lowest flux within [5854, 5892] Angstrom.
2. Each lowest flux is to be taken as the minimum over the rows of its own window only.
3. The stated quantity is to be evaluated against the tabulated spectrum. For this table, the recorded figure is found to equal 1.05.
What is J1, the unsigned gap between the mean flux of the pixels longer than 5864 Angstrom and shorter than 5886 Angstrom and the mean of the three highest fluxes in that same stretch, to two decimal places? 0.33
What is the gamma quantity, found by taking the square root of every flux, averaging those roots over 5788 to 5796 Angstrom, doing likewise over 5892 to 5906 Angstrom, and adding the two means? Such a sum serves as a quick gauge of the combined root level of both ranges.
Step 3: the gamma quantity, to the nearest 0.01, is 3.21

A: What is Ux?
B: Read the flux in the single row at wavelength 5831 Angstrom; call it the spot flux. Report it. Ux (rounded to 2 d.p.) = 2.80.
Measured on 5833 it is 2.69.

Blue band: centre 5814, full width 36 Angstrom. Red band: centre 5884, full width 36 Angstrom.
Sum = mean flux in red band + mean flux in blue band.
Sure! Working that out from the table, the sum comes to 5.34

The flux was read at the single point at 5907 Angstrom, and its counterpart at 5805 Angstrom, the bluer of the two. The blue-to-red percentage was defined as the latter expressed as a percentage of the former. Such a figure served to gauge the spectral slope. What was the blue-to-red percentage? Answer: 102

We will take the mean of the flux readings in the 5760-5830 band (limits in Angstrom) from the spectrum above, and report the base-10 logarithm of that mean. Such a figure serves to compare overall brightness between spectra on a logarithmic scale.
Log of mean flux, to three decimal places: 0.432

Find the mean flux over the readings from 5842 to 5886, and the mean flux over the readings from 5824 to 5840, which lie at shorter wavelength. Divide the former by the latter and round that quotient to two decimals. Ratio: 1.01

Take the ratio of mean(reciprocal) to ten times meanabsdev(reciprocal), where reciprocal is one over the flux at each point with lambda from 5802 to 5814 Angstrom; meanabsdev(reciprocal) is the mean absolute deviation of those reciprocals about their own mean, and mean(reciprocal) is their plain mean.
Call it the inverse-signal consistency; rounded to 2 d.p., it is 1.66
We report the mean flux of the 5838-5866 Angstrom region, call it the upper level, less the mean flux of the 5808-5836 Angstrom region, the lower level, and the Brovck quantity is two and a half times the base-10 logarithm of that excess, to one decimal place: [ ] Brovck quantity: -5.9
